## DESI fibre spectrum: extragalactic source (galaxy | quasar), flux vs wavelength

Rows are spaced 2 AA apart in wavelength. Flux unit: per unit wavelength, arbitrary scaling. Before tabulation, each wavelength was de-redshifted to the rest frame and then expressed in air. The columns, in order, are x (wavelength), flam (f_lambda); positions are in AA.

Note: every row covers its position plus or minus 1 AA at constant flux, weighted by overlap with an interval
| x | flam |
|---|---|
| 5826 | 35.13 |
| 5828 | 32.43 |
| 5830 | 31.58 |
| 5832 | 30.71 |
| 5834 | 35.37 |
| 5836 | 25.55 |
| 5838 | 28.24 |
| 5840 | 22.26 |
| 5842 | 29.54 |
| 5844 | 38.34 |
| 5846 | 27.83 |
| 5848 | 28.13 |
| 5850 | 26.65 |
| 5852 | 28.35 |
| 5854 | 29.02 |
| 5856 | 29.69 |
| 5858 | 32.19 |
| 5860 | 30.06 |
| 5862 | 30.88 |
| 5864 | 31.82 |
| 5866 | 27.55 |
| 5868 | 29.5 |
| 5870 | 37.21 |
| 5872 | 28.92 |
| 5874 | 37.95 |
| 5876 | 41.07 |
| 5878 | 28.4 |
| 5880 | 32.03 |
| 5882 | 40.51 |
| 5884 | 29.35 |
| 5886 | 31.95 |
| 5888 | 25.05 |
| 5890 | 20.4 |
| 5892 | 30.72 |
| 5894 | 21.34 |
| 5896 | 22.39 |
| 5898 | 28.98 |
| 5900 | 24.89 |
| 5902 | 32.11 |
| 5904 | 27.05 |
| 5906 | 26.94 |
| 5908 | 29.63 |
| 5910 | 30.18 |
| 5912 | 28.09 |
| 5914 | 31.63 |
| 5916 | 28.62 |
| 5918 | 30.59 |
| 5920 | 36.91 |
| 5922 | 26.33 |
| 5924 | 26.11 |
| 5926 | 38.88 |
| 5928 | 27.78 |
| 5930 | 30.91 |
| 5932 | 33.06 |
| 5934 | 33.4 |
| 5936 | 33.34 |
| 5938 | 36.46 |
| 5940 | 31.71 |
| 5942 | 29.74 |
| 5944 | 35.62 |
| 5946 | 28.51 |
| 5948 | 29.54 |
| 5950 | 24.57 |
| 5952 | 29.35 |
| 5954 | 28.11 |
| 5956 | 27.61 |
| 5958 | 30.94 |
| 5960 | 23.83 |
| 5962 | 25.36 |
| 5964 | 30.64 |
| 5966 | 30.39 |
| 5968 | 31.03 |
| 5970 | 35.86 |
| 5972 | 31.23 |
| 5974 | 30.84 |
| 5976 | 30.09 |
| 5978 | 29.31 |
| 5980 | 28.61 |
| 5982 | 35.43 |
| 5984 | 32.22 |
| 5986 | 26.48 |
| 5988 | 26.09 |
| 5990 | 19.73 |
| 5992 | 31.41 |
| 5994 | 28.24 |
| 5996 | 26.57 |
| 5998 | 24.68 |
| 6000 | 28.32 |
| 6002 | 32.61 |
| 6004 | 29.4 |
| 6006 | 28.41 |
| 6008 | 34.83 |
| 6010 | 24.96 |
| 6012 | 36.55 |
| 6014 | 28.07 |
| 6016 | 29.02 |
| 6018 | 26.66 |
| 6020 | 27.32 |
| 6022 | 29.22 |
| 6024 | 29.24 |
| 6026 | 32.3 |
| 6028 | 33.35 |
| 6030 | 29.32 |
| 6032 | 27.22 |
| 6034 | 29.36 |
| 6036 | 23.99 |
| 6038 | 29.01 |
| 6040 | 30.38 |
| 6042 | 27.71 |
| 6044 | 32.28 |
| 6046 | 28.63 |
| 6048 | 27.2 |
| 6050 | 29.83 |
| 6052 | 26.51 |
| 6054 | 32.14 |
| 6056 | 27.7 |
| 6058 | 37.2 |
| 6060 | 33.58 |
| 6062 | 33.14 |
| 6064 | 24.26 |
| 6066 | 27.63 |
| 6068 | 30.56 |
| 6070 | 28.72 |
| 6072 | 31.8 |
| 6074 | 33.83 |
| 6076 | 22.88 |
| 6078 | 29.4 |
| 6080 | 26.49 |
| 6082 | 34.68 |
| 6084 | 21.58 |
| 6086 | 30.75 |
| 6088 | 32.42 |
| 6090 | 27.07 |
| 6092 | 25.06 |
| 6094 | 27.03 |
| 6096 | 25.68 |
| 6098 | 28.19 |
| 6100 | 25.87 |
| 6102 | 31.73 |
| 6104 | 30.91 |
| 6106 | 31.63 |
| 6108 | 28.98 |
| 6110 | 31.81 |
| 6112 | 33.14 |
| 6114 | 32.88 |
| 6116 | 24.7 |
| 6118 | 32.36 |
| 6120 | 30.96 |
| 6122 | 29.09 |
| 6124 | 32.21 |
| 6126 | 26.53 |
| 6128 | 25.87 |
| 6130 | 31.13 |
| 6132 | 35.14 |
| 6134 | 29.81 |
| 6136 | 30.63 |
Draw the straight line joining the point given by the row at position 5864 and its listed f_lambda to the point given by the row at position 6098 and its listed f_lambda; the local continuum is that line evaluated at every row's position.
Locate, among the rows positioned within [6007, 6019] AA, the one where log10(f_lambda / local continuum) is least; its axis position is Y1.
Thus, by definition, 6010 AA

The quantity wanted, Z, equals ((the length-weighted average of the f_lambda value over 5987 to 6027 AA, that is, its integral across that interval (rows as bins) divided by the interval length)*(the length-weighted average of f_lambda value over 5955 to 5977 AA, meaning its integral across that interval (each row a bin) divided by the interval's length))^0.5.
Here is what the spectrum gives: 29.2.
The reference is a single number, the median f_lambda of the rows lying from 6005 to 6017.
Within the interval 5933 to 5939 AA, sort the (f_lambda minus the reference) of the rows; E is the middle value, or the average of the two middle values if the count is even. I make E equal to 4.7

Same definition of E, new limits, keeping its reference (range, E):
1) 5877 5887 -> 3.2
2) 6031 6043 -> -0.4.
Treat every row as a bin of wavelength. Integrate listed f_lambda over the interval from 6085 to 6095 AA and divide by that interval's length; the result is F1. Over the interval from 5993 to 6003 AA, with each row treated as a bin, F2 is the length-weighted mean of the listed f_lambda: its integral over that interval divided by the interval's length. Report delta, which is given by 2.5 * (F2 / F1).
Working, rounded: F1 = 28.5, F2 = 28.1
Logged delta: 2.47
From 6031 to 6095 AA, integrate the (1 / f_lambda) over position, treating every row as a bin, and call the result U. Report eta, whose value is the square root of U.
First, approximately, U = 2.2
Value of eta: 1.50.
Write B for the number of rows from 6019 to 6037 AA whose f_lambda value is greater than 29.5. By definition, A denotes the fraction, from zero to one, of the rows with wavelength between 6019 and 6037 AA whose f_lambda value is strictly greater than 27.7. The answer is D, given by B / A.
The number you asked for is 3.0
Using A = 0.67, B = 2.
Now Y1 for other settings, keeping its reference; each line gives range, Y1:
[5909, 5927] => 5924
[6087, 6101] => 6092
